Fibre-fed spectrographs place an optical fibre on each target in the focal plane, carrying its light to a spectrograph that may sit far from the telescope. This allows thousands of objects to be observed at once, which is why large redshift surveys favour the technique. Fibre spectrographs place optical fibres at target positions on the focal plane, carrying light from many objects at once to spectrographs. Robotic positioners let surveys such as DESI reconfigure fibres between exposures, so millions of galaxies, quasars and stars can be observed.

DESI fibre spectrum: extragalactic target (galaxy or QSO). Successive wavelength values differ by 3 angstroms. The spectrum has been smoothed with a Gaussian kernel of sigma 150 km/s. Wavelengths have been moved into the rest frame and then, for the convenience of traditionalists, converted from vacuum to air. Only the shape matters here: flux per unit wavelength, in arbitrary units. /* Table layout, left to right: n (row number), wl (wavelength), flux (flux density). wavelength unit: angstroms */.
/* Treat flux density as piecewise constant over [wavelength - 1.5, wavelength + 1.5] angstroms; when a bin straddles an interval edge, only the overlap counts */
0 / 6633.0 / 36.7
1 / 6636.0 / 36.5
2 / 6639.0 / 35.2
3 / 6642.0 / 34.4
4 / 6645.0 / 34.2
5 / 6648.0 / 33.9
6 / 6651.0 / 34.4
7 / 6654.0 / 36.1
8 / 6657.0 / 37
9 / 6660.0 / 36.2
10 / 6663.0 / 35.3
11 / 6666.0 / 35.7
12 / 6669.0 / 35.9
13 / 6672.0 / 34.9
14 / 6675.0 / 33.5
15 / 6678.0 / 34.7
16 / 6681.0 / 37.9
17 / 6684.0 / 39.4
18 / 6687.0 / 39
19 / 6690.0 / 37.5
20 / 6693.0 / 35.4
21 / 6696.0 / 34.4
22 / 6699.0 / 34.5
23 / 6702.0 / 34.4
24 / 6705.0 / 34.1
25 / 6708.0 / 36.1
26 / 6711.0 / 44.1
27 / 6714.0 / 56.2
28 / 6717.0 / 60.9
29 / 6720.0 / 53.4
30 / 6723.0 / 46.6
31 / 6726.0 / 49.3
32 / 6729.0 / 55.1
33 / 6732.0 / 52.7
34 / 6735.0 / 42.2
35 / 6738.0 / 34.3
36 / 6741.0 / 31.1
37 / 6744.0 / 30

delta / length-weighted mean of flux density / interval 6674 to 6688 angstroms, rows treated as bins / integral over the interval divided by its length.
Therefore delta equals 36.9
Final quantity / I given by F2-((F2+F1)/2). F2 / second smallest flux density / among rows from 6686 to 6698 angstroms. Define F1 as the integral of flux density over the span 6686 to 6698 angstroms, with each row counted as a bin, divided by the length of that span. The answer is -0.5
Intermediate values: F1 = 36.4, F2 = 35.4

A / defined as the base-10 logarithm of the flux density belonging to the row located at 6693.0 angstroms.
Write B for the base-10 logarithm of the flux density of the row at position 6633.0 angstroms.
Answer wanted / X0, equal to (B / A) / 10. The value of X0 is 0.1010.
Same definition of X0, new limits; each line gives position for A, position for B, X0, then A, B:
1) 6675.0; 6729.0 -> 0.1142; 1.53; 1.74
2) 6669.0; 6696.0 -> 0.0988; 1.56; 1.54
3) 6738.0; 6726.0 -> 0.1103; 1.54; 1.69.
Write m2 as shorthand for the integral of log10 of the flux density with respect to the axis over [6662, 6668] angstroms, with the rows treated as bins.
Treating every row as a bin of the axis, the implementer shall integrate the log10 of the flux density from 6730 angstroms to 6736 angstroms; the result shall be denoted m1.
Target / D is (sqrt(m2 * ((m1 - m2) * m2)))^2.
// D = 69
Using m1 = 10.1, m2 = 9.30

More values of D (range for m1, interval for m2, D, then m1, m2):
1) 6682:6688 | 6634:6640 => 19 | 9.6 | 9.34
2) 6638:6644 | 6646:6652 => 4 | 9.2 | 9.20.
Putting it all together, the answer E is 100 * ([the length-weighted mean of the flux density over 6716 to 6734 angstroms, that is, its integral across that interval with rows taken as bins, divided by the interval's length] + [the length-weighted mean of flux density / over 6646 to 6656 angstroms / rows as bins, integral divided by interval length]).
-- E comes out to 8736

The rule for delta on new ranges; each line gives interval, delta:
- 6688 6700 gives 35.6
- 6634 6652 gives 34.8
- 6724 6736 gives 50.0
